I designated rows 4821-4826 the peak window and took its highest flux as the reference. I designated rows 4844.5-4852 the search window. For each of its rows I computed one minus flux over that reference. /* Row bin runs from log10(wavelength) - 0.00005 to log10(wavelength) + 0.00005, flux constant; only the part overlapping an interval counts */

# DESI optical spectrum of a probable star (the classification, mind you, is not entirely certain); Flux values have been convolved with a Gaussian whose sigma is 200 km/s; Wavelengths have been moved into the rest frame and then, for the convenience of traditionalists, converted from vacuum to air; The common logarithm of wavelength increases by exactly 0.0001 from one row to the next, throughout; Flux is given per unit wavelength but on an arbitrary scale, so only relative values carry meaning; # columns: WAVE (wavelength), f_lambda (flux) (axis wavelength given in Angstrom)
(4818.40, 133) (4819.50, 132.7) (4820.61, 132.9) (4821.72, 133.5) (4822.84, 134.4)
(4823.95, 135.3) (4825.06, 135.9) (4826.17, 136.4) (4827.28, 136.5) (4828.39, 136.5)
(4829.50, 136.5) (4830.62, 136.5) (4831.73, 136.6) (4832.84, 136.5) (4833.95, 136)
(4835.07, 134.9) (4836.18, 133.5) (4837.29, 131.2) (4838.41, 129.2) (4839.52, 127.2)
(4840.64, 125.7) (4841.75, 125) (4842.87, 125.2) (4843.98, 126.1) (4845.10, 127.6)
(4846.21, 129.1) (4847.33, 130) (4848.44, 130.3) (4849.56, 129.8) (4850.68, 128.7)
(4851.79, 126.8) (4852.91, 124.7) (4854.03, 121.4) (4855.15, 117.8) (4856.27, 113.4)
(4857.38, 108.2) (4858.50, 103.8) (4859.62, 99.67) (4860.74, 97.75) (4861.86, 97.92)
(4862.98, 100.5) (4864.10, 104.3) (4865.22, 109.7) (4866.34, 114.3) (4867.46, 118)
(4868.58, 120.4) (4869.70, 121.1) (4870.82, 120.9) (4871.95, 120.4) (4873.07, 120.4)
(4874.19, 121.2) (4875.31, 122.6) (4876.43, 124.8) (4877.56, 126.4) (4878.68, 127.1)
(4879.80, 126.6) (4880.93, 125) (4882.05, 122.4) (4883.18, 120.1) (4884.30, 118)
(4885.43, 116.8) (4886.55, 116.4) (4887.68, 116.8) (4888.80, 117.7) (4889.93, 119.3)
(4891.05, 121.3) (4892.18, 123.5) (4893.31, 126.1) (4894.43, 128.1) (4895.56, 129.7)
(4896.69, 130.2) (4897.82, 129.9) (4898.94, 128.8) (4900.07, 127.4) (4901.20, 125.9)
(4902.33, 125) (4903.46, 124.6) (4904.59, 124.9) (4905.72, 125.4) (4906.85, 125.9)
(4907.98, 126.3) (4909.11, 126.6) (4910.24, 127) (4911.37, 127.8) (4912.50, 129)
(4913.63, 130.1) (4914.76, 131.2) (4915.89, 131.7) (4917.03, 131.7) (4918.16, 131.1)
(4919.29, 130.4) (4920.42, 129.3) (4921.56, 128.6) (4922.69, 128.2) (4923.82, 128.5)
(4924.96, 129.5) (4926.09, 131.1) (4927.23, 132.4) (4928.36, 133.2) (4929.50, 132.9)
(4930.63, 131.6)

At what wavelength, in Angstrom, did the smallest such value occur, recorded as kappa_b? 4848.44 Angstrom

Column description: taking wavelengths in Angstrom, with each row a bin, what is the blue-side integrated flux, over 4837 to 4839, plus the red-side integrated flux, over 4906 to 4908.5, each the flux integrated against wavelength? 575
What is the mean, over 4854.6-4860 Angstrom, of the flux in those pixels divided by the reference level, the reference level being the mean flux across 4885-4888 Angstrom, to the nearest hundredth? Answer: 0.93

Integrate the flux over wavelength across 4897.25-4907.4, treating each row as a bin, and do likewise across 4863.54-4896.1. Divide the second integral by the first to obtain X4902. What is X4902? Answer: 3.06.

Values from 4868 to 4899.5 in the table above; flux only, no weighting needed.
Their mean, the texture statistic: 122.9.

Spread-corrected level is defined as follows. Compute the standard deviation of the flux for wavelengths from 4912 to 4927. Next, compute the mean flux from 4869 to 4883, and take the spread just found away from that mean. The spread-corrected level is 122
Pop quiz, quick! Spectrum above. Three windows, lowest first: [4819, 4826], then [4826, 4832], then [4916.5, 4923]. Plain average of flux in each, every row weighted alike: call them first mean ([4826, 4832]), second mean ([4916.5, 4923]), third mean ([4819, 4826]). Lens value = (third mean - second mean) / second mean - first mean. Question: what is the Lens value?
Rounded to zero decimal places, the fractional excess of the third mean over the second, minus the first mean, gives -136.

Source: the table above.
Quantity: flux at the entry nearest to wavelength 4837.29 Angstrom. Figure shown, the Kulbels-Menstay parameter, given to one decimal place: 131.2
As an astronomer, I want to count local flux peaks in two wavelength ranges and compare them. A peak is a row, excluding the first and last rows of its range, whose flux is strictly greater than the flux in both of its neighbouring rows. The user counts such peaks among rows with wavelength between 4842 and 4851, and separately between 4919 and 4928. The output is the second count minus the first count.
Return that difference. -1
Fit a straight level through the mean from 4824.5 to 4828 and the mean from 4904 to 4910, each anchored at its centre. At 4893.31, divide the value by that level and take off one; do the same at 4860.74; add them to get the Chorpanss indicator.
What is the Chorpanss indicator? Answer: -0.27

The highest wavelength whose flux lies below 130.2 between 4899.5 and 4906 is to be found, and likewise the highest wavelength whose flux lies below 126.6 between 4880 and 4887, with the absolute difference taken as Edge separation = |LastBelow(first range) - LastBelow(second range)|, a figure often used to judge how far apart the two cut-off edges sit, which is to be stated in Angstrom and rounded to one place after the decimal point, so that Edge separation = 19.2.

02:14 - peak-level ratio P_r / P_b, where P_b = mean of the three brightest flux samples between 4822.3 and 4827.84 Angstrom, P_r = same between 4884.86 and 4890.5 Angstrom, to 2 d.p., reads 0.87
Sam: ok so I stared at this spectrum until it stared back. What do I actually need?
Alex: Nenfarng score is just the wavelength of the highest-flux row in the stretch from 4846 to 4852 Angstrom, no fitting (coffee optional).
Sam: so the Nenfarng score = 4848.44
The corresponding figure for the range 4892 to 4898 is 4896.69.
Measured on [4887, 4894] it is 4893.31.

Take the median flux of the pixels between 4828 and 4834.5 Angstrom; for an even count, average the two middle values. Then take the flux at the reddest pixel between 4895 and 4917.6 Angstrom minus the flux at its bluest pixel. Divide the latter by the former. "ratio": 0.01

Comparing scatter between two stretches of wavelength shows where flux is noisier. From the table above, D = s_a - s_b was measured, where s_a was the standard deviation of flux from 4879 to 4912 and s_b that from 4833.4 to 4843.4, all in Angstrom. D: 0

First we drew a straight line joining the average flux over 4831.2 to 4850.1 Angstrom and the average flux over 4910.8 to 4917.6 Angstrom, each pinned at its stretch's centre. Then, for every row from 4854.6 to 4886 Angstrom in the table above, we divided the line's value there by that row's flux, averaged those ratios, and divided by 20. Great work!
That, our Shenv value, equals 0.057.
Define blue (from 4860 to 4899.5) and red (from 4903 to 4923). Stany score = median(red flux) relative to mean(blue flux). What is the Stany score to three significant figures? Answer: 1.07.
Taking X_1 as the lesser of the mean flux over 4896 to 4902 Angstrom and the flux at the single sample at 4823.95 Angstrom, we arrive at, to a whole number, 128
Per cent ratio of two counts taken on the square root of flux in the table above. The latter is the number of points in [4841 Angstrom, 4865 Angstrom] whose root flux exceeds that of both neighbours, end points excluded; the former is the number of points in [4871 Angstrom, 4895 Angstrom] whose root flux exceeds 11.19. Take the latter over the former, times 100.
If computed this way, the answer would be 20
